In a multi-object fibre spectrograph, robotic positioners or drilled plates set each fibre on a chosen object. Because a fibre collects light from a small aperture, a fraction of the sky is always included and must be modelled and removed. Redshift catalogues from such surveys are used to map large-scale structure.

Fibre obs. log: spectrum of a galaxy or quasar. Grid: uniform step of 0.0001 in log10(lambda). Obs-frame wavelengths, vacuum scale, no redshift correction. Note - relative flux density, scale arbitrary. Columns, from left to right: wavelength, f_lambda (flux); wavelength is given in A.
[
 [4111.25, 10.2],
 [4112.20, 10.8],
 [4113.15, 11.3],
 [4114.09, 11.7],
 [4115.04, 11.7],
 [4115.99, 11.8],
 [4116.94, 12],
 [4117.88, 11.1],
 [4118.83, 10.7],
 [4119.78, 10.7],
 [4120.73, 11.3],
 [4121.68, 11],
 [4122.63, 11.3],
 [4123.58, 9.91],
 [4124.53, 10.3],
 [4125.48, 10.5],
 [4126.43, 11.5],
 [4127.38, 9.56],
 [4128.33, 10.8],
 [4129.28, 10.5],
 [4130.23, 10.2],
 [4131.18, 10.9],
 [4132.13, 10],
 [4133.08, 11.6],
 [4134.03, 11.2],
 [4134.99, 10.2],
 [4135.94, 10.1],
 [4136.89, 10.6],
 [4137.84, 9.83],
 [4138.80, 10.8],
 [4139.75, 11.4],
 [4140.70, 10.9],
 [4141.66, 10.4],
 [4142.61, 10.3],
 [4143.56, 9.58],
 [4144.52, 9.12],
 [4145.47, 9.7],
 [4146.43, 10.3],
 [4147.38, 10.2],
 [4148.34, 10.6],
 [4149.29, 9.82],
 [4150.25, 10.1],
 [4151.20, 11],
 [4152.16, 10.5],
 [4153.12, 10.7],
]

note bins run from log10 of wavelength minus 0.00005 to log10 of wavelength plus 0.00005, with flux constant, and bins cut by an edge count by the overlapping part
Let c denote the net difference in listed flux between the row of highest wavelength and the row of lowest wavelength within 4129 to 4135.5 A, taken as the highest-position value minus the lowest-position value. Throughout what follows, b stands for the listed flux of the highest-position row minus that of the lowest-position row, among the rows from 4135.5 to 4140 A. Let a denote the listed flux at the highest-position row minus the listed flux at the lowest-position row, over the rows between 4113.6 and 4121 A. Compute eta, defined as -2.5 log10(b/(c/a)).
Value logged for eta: -0.60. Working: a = -0.40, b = 1.30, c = -0.3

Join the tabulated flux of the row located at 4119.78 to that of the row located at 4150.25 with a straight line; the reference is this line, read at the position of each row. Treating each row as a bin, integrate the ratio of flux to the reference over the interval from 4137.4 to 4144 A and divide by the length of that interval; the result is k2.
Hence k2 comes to 1.017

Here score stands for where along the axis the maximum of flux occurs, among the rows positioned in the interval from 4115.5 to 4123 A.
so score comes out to 4116.94 A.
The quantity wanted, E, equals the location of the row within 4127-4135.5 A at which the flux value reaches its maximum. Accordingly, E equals 4133.08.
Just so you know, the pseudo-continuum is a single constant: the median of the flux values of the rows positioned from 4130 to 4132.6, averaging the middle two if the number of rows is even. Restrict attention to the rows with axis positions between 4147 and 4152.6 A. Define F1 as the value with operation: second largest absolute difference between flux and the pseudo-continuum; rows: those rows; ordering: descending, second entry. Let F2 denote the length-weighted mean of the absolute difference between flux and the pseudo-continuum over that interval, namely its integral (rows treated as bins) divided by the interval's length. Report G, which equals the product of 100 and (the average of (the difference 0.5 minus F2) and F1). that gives 28.2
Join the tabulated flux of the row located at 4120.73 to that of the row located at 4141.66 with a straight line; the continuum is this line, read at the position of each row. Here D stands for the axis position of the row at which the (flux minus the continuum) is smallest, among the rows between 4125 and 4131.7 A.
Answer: 4127.38 A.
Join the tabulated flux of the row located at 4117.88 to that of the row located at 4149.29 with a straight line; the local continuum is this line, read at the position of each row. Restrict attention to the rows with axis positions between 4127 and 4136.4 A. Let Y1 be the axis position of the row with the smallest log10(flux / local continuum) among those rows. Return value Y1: 4127.38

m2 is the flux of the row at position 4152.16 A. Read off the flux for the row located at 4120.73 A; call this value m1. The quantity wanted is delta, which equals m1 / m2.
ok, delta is 1.08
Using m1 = 11.3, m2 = 10.5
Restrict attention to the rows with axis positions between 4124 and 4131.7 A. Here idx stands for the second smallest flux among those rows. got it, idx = 10.2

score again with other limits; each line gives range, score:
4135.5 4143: 4139.75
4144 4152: 4151.20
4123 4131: 4126.43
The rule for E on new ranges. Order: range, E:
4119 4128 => 4126.43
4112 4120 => 4116.94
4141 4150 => 4148.34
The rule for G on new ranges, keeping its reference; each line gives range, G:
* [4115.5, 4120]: 50.4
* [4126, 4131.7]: 30.9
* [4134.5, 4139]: 31.2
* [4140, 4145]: 31.5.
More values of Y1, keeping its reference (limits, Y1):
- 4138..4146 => 4144.52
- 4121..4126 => 4123.58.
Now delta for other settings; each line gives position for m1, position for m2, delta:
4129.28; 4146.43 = 1.02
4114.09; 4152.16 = 1.11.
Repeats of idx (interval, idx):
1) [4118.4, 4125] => 10.3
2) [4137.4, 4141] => 10.8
